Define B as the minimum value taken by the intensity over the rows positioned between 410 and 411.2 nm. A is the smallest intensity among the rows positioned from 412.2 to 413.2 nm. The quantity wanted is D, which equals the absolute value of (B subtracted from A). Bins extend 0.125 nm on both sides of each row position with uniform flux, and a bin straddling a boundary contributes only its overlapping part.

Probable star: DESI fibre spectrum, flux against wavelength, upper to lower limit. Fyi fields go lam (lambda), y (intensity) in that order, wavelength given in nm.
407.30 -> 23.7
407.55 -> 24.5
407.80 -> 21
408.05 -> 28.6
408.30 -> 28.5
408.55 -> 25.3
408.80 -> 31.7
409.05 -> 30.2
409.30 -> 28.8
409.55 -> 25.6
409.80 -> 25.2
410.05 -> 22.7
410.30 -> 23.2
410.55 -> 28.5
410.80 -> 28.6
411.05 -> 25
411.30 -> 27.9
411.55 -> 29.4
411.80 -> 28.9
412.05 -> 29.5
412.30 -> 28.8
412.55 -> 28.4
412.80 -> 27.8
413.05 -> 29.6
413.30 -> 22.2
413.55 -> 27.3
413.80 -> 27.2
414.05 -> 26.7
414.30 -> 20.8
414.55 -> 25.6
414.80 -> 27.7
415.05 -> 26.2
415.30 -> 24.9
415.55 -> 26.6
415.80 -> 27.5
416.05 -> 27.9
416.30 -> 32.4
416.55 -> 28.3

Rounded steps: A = 27.8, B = 22.7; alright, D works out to 5.1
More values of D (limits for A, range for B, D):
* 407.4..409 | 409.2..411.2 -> 1.7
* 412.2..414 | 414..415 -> 1.4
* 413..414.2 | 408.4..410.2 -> 0.5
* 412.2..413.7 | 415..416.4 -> 2.7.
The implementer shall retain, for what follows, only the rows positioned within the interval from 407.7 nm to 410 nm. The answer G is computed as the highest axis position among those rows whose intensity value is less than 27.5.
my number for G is 409.80 nm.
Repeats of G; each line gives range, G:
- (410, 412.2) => 411.05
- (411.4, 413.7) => 413.55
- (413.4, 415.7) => 415.55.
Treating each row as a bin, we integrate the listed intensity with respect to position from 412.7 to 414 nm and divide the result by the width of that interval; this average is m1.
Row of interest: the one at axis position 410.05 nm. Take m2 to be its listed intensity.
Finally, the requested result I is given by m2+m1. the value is 49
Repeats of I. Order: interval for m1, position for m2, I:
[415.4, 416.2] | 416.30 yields 60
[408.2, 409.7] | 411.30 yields 56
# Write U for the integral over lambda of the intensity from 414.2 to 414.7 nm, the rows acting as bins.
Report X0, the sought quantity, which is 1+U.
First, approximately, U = 12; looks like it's 12.8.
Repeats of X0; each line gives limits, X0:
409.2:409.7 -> 14.5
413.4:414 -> 17.2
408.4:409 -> 18.2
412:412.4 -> 12.6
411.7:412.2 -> 15.6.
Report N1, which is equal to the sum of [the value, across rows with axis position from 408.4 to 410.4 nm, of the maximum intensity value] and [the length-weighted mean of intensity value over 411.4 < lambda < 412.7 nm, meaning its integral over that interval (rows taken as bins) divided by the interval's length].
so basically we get 61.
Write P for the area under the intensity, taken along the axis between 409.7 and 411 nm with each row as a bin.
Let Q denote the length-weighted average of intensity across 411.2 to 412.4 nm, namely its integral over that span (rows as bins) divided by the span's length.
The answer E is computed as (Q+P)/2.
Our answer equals 31.1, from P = 33.3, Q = 28.9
